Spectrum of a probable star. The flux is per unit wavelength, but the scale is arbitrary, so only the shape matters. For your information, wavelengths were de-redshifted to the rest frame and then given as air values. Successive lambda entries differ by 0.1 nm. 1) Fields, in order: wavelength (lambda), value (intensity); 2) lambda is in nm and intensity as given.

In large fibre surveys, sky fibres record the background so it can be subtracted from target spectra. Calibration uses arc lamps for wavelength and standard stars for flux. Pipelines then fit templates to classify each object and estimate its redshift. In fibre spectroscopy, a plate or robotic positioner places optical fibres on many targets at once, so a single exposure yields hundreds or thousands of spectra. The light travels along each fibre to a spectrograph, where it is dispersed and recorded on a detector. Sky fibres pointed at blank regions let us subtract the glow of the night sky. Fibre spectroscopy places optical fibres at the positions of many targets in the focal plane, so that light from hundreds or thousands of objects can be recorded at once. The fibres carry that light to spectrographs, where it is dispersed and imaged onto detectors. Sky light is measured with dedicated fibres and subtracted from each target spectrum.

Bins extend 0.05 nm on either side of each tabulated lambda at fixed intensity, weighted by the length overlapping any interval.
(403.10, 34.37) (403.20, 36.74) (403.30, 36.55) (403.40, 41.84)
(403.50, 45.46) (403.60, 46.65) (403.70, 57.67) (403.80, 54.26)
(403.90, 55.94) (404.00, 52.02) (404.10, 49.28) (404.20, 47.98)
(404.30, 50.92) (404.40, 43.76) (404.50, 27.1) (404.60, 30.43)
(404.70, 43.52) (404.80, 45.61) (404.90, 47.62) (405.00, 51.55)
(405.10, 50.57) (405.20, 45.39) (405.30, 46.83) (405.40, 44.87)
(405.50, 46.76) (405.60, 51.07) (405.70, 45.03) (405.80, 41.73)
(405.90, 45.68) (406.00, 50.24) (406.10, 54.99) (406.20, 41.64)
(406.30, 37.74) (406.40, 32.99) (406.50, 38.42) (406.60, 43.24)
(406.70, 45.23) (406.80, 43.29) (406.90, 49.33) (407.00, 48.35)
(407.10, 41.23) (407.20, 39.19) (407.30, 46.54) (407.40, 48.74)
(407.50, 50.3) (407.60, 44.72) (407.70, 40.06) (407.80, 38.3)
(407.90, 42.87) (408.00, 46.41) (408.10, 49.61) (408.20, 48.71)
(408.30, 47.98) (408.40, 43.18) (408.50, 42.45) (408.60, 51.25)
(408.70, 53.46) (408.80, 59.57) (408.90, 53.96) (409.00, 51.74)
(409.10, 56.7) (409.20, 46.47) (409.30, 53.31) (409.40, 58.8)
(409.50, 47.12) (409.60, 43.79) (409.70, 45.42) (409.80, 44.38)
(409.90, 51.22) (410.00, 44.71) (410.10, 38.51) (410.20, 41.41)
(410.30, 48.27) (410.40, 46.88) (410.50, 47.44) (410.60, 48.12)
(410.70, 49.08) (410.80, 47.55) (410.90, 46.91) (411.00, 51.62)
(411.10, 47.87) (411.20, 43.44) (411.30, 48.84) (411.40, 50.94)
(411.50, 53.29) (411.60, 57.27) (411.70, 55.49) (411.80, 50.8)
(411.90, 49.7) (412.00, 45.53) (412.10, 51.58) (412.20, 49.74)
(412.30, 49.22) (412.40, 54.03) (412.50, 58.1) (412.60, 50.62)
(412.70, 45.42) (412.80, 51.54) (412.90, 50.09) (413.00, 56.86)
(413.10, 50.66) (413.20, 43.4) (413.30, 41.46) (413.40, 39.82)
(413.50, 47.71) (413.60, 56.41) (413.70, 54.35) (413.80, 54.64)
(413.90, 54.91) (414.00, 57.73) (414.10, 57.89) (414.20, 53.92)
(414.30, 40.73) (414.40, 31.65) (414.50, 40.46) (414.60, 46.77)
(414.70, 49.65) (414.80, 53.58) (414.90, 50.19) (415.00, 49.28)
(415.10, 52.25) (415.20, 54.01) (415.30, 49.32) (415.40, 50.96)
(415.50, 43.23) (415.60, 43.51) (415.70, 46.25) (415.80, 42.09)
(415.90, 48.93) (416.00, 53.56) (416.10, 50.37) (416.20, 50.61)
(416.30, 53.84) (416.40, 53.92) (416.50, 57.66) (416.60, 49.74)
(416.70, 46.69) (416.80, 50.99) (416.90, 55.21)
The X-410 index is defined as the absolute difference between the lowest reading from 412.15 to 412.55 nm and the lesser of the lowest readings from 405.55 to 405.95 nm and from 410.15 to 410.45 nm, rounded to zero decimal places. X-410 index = 8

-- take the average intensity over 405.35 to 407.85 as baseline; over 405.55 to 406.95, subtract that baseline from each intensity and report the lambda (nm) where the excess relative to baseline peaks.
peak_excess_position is 406.10 nm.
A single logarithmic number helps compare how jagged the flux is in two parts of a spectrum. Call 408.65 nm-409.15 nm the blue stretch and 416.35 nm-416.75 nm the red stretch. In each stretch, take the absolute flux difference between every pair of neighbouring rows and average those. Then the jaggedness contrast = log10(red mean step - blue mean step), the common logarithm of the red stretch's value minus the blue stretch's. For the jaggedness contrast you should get -0.7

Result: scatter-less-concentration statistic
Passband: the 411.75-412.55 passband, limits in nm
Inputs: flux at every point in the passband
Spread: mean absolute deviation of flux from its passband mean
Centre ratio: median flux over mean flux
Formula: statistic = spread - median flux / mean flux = 1.6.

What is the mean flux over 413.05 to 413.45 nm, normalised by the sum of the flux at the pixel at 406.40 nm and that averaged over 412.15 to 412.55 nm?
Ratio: 0.511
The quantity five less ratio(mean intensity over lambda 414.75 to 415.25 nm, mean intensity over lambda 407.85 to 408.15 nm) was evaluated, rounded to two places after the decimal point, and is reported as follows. 3.88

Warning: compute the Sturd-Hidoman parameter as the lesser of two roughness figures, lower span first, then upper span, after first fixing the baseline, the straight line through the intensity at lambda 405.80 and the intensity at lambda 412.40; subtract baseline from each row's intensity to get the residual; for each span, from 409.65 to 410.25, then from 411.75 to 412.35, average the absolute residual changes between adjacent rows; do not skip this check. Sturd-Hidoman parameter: 2.8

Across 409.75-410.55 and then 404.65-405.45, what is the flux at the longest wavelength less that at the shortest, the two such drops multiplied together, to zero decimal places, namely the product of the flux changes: 4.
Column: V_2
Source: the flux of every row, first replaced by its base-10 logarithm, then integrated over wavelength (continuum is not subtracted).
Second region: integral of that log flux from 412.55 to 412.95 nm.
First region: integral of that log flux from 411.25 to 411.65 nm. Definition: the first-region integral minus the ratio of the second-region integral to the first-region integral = -0.2964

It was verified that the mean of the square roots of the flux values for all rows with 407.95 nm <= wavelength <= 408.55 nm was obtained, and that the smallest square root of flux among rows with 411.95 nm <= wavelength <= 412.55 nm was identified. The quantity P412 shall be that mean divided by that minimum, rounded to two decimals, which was 1.01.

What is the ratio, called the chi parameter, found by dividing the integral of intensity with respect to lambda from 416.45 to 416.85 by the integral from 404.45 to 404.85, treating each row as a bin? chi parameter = 1.40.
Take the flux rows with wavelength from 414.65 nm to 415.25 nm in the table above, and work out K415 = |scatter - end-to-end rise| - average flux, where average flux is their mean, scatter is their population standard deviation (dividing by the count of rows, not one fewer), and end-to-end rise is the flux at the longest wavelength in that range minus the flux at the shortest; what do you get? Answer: -49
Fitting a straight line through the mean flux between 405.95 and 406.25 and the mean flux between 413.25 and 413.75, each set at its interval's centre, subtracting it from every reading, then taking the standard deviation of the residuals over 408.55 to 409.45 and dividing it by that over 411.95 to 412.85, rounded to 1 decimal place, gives 1.0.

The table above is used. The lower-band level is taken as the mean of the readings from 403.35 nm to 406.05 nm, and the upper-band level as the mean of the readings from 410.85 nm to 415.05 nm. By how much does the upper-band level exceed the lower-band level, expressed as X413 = 3.2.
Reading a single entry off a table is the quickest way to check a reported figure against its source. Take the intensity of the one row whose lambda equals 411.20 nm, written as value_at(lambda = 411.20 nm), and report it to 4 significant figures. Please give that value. 43.44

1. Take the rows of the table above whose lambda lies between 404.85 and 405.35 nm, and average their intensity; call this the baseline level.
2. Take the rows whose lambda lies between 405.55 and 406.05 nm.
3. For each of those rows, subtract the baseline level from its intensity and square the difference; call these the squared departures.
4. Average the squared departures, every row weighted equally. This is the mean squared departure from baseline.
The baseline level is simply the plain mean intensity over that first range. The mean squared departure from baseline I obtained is 15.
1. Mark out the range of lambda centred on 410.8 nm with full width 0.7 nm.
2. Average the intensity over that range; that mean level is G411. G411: 48.4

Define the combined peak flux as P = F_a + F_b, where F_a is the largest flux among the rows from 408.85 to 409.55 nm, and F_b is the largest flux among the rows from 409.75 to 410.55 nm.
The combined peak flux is 110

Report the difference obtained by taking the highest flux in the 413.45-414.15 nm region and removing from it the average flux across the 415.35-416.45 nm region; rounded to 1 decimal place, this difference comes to 9.0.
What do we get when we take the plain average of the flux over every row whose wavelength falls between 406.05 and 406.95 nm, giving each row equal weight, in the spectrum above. 43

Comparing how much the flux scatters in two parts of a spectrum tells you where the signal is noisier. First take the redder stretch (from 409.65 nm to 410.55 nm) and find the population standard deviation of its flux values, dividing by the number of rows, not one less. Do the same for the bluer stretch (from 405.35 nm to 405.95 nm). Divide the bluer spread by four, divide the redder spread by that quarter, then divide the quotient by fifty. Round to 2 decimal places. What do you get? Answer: 0.10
